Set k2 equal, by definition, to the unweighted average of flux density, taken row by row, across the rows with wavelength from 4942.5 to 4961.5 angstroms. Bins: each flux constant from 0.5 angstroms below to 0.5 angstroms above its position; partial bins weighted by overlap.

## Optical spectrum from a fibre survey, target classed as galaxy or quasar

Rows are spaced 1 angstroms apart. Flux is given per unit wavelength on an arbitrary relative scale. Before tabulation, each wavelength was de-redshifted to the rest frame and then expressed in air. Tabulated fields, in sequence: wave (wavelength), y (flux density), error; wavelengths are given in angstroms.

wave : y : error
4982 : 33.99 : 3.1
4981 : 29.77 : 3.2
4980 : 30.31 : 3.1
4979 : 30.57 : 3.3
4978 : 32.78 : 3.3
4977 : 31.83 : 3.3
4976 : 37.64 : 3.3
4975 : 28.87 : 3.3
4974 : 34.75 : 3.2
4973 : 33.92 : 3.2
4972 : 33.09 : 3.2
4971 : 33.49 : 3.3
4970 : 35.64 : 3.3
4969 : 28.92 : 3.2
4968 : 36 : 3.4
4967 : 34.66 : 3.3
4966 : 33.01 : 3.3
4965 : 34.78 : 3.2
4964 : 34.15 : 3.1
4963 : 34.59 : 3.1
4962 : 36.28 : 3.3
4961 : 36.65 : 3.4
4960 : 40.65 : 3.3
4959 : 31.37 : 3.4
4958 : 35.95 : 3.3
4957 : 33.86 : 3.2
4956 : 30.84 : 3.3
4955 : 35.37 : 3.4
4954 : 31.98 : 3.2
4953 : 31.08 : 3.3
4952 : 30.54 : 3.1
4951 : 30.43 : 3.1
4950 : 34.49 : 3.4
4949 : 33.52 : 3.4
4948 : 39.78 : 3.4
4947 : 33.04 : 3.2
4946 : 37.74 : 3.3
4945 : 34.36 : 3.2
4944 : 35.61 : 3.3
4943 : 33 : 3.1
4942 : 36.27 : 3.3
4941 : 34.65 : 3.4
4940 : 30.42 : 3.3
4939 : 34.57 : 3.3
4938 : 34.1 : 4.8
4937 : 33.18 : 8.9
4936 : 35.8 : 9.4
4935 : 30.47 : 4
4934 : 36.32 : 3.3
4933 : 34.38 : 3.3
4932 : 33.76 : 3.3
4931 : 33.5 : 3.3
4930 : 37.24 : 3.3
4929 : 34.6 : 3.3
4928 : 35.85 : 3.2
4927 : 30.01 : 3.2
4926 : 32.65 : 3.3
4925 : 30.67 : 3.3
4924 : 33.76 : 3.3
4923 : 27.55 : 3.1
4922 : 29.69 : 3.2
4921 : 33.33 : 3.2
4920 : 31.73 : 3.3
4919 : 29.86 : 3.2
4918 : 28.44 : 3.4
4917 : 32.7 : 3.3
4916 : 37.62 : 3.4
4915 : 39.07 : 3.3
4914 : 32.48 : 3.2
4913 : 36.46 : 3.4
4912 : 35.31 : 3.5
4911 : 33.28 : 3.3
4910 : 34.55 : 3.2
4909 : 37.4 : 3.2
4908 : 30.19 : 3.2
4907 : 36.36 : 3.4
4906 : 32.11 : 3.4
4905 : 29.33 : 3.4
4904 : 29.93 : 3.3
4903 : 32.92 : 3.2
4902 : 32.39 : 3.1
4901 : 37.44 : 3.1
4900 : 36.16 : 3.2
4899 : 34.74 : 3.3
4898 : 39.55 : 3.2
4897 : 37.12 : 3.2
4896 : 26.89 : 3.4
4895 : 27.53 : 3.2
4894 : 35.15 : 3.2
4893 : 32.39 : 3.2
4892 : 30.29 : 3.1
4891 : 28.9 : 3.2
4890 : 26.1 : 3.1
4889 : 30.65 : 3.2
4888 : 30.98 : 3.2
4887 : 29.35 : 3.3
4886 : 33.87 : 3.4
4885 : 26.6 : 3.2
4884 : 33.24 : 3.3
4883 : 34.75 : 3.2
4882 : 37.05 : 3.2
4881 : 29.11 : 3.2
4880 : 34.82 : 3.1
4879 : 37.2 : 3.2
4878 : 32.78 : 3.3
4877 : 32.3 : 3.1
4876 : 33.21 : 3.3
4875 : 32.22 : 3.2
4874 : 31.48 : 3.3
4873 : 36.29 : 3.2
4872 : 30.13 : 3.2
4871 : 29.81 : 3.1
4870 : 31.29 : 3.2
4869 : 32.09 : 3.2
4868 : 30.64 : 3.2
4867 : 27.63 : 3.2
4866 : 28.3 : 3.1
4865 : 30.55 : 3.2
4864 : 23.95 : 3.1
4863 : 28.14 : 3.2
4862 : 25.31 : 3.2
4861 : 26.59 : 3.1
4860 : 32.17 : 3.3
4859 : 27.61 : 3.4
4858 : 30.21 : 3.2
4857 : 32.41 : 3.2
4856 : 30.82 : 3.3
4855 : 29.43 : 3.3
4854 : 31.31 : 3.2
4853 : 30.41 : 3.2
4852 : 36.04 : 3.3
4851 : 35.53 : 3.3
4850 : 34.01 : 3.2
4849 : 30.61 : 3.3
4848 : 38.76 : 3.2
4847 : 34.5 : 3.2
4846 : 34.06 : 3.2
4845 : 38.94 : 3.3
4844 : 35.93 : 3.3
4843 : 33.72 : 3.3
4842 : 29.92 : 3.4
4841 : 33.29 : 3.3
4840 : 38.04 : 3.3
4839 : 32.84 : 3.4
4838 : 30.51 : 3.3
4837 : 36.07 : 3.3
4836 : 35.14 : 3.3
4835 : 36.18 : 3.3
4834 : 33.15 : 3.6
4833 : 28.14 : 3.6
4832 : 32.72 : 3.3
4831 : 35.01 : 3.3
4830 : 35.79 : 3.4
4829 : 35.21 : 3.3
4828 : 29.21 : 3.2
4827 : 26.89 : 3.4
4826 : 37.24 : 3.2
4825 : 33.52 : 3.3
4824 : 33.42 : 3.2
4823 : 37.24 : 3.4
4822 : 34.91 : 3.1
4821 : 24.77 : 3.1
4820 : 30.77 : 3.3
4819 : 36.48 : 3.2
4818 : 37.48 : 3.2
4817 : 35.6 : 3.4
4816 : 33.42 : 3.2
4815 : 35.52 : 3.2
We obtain 34.2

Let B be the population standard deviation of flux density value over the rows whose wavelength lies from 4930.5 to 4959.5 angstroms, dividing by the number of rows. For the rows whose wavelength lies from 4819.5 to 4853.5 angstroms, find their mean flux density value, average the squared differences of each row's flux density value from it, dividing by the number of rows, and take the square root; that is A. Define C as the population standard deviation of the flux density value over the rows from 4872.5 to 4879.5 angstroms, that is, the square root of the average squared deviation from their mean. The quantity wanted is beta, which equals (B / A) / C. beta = 0.34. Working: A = 3.3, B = 2.29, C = 2.04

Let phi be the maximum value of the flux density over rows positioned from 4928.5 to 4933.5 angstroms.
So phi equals 37.24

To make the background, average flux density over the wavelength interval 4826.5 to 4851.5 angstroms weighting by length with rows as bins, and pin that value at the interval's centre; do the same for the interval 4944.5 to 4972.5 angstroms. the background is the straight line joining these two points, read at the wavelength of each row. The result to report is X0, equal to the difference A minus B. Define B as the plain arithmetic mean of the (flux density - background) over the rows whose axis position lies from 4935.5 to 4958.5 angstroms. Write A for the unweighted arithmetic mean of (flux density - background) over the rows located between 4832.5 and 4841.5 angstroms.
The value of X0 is 0.1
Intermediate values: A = -0.1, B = -0.2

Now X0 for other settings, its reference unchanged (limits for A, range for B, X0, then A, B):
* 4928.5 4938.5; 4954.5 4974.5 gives 0.0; 0.3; 0.2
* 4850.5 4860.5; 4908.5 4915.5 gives -3.7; -2.2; 1.5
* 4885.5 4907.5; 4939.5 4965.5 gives -1.8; -1.7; 0.2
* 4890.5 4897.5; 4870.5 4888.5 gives -1.4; -2.8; -1.4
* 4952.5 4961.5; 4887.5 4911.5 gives 1.4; 0.0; -1.4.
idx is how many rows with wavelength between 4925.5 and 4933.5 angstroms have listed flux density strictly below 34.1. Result 4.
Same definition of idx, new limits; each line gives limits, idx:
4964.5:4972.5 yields 4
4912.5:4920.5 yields 5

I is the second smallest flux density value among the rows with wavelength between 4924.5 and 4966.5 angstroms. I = 30.42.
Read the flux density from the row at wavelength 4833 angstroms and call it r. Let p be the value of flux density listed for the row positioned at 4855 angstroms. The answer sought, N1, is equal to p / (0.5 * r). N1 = 2.09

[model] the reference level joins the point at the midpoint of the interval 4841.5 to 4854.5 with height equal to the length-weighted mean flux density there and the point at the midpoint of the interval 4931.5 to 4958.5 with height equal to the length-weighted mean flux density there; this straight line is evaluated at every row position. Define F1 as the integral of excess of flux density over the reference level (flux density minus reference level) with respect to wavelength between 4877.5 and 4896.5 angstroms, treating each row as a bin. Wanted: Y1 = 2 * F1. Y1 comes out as -98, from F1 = -49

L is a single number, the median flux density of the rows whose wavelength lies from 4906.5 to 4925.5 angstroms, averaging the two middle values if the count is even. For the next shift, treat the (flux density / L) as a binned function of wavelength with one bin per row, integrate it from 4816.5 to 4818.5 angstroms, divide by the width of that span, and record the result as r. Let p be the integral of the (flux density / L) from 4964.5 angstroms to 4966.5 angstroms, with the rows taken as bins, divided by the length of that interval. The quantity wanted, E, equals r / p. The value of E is 1.08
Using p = 1.02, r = 1.10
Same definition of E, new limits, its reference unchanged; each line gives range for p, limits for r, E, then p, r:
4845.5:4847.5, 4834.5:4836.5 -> 1.04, 1.03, 1.07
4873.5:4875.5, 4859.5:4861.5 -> 0.92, 0.96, 0.88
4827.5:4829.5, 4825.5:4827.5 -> 1.00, 0.97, 0.96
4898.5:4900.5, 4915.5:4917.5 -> 0.99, 1.07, 1.06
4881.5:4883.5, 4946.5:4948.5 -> 1.01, 1.08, 1.09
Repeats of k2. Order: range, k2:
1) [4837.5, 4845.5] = 34.1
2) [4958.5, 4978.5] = 34.2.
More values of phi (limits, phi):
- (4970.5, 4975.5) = 34.75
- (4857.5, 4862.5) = 32.17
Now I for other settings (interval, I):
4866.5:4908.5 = 26.6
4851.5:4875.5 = 25.31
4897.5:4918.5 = 29.33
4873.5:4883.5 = 31.48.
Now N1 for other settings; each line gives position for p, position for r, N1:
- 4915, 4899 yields 2.25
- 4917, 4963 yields 1.89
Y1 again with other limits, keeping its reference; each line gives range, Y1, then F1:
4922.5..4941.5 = -23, -11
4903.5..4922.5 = -32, -16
